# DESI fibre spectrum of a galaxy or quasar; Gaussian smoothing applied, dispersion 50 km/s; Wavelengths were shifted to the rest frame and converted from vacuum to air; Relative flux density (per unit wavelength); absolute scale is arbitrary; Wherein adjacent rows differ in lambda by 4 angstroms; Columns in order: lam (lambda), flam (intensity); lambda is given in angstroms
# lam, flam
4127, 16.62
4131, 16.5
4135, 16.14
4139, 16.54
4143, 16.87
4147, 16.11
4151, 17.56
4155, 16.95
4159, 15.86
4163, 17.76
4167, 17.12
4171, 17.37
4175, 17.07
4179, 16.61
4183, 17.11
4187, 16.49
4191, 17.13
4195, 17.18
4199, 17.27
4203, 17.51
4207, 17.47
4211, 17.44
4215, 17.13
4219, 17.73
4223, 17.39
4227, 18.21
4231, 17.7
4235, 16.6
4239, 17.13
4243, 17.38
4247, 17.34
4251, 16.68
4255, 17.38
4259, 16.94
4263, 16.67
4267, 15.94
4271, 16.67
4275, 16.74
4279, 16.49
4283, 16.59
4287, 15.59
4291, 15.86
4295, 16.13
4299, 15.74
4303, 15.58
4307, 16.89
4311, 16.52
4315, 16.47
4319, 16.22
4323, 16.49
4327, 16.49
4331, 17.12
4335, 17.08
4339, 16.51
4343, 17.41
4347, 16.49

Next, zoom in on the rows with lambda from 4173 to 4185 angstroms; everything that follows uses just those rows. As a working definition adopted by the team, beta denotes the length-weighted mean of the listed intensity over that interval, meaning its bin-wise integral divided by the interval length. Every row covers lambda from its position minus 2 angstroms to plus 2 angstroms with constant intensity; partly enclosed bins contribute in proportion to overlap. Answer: 16.9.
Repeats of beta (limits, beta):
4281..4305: 15.9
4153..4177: 17.0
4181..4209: 17.2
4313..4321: 16.3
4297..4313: 16.2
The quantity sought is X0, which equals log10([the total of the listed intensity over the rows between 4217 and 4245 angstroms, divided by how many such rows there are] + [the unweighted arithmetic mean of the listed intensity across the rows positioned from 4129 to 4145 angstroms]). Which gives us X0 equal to 1.531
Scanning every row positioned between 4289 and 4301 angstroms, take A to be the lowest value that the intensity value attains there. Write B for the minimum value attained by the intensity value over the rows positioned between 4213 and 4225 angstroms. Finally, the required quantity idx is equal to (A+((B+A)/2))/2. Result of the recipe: 16.1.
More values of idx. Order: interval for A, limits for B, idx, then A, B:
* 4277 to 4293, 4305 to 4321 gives 15.7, 15.59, 16.22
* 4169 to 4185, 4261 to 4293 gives 16.4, 16.61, 15.59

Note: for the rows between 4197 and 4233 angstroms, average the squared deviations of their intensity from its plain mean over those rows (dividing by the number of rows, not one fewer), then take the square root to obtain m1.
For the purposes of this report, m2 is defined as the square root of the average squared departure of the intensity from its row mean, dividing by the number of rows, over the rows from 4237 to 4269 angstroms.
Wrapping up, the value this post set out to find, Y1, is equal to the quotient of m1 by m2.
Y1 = 0.6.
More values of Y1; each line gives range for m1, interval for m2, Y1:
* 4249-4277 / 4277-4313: 0.9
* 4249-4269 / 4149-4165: 0.6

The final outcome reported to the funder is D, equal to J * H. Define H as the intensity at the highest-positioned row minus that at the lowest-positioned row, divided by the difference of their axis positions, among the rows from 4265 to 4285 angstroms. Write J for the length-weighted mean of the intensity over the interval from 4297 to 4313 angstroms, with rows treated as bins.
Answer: 0.7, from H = 0.04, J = 16.2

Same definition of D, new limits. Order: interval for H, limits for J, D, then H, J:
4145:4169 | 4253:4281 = 0.8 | 0.05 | 16.7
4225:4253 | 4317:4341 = -1.1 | -0.06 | 16.7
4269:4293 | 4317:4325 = -0.7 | -0.04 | 16.4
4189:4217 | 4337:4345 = 0.0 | 0.00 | 17.0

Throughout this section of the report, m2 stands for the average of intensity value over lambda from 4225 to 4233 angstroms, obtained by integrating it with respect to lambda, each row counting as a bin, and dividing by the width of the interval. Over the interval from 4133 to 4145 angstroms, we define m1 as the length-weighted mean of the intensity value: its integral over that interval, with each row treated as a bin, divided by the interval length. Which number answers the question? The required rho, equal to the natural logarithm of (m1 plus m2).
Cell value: 3.54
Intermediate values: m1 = 16.5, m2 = 18.0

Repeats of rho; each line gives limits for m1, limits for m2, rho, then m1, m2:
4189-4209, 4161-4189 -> 3.54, 17.3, 17.1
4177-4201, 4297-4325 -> 3.50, 17.0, 16.3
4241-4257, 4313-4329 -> 3.51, 17.2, 16.4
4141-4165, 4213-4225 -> 3.53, 16.9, 17.4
